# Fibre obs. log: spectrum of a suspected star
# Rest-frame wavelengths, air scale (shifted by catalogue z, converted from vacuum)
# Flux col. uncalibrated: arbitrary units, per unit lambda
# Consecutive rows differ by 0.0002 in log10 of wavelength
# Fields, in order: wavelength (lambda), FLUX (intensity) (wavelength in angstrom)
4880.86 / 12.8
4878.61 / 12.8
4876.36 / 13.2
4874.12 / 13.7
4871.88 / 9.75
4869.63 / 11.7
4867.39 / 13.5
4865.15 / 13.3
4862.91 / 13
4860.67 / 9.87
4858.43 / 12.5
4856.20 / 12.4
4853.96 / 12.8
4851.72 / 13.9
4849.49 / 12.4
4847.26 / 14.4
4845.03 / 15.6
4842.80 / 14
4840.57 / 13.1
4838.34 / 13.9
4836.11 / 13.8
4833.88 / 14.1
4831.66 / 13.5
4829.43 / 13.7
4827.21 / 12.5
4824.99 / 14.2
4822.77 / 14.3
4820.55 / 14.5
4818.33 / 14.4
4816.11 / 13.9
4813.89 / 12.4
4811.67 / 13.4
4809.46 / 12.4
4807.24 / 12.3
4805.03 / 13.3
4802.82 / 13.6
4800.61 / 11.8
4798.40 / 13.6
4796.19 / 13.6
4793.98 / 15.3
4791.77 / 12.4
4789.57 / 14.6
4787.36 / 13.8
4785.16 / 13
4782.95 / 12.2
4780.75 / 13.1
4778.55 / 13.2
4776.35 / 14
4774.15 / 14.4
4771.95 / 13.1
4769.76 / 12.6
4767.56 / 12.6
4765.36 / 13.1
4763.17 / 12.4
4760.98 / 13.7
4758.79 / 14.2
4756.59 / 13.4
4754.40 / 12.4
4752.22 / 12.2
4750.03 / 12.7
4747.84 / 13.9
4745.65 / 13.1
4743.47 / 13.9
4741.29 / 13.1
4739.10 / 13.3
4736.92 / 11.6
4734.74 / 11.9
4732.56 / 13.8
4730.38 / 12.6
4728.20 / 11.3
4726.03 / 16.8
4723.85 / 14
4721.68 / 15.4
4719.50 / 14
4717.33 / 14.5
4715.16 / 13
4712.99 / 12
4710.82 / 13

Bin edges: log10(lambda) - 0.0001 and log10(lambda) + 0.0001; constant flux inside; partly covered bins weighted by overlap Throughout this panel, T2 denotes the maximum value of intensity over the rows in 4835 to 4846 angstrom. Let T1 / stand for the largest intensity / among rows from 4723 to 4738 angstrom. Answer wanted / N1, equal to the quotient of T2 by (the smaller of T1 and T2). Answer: 1.00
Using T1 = 16.8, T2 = 15.6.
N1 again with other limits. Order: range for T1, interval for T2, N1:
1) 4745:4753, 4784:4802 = 1.10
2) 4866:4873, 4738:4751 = 1.03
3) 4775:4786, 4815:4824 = 1.04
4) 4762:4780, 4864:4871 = 1.00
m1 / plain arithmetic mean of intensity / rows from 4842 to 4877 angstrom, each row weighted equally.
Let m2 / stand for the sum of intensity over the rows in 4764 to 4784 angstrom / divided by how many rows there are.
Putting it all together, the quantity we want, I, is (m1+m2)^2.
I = 677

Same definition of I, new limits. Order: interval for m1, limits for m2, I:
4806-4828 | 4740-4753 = 706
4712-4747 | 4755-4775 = 711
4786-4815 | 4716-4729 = 762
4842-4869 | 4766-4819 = 699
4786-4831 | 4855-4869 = 672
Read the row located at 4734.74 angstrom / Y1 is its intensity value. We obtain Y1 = 11.9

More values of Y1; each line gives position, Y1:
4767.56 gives 12.6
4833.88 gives 14.1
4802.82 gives 13.6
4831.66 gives 13.5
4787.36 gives 13.8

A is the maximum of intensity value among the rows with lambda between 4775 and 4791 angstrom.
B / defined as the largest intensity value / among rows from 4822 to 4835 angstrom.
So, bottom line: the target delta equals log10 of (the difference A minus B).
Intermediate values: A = 14.6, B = 14.3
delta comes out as -0.52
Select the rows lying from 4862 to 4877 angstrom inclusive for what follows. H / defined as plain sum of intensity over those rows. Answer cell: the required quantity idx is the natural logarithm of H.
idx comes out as 4.48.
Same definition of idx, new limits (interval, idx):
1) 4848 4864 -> 4.46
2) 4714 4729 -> 4.60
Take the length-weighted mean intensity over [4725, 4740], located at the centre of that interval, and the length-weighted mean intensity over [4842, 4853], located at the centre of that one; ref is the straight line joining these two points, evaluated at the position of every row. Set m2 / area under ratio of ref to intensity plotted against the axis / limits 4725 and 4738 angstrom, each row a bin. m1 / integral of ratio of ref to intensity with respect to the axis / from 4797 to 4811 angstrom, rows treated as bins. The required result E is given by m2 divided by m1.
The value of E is 0.89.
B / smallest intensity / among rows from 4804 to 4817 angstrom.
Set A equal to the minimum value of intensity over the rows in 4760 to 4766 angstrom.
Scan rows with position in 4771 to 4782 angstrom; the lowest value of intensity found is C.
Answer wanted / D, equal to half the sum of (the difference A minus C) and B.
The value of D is 5.8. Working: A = 12.4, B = 12.3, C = 13.1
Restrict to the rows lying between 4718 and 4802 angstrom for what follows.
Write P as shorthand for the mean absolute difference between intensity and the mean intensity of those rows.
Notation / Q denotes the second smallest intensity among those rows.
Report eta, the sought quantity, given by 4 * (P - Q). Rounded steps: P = 0.8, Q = 11.6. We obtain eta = -43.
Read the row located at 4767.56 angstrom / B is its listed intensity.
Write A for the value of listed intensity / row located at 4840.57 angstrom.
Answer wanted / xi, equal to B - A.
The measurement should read -0.5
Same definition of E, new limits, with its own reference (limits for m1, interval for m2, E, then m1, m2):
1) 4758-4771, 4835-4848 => 0.97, 13.3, 12.9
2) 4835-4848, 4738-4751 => 0.99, 12.9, 12.8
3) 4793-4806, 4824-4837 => 1.01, 13.2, 13.3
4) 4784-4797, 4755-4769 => 1.10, 12.8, 14.1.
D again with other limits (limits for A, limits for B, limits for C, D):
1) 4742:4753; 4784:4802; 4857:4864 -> 7.1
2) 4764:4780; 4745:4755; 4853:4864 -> 7.5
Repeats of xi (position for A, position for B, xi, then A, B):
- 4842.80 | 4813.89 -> -1.6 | 14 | 12.4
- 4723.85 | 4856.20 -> -1.6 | 14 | 12.4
